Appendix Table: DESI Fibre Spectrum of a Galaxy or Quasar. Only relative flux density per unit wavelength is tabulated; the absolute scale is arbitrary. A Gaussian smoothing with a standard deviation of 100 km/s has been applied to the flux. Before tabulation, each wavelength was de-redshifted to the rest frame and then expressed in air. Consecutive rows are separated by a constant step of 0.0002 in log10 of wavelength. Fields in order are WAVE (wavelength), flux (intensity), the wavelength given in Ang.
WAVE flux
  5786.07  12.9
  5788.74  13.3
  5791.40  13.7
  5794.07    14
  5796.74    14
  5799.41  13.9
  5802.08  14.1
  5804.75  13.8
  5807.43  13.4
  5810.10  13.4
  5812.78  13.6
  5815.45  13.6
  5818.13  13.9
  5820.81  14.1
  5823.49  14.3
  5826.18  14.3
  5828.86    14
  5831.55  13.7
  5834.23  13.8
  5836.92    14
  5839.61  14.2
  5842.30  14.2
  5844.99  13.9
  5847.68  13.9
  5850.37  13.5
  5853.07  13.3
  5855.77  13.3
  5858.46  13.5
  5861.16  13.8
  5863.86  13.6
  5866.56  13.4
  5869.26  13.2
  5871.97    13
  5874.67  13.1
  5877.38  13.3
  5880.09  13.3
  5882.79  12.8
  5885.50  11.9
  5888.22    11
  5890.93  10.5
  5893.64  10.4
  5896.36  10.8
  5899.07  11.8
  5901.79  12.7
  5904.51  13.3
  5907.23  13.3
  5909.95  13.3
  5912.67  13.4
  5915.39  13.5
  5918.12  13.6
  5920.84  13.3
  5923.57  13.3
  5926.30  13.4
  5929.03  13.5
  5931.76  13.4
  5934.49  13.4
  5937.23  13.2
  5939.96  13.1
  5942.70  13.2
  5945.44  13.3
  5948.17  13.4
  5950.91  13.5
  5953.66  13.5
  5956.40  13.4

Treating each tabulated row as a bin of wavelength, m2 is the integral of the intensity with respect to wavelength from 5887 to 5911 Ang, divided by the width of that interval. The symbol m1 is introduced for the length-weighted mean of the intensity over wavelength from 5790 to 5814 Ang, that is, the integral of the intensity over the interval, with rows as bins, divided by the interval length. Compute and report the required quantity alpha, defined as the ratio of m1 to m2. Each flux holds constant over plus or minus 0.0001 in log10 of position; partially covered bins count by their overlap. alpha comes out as 1.16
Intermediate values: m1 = 13.8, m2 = 11.9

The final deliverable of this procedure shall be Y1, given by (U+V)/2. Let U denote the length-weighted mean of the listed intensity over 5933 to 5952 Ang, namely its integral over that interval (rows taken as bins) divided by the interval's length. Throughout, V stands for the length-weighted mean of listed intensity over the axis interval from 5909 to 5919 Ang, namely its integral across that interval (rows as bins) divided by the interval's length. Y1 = 13.4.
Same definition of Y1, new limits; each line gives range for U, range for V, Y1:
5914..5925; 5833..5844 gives 13.7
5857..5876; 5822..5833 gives 13.7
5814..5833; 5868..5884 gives 13.6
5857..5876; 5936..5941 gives 13.3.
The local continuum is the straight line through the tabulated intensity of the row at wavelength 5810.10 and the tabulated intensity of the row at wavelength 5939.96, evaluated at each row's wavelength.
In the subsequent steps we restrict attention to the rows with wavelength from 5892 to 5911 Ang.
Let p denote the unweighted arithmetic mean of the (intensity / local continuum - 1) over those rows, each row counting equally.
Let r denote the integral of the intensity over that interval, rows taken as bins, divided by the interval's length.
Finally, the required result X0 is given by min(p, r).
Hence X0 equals -0.073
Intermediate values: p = -0.073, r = 12.19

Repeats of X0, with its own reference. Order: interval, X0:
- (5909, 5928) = 0.019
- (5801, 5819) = 0.021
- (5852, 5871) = 0.012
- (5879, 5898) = -0.128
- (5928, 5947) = 0.015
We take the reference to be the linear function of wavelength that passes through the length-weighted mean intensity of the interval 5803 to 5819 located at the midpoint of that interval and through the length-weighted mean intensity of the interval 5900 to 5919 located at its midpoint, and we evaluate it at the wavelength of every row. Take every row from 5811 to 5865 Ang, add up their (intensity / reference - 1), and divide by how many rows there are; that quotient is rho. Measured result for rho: 0.02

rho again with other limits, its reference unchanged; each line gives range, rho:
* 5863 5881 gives -0.01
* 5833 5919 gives -0.03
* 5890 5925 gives -0.05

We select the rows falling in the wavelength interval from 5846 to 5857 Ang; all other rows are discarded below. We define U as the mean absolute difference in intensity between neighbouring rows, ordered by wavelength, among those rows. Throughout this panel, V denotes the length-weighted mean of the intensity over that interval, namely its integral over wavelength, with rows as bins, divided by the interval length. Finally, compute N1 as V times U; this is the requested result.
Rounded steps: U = 0.200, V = 13.5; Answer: 2.7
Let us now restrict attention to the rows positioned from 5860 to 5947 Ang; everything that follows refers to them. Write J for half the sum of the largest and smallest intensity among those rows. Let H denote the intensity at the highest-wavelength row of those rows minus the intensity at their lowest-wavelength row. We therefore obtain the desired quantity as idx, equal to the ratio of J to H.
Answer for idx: -24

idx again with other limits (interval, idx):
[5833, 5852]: -46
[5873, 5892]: -5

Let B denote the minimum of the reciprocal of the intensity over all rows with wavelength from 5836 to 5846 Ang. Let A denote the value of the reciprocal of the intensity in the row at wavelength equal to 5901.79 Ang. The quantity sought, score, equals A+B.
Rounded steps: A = 0.079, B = 0.0704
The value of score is 0.149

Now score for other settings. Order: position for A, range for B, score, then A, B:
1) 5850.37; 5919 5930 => 0.148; 0.074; 0.0741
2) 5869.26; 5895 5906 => 0.151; 0.076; 0.0752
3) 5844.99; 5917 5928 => 0.145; 0.072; 0.0735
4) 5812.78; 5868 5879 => 0.149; 0.074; 0.0752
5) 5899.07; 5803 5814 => 0.157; 0.085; 0.0725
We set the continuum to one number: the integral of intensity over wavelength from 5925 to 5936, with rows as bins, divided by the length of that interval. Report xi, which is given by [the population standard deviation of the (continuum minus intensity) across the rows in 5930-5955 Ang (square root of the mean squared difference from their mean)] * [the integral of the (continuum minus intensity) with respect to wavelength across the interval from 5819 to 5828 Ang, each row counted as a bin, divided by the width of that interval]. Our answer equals -0.10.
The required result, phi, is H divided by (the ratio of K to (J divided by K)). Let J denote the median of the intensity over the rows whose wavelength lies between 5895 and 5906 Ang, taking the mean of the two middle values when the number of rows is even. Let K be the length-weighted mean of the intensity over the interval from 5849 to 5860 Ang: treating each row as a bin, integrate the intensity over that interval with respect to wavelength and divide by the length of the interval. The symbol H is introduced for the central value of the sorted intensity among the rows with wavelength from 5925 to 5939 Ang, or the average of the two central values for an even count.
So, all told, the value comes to 0.91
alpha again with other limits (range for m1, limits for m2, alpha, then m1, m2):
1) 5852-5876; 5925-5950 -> 1.00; 13.4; 13.3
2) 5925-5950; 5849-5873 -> 0.99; 13.3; 13.4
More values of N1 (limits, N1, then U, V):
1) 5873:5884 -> 3.1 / 0.233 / 13.1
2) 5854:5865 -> 3.2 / 0.233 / 13.5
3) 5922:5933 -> 1.3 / 0.100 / 13.4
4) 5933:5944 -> 1.8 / 0.133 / 13.2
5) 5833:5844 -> 1.9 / 0.133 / 14.0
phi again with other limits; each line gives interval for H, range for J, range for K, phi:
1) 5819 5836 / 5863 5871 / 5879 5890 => 1.27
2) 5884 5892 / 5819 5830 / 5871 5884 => 0.91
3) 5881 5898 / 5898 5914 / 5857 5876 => 0.81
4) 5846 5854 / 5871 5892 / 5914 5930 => 0.97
